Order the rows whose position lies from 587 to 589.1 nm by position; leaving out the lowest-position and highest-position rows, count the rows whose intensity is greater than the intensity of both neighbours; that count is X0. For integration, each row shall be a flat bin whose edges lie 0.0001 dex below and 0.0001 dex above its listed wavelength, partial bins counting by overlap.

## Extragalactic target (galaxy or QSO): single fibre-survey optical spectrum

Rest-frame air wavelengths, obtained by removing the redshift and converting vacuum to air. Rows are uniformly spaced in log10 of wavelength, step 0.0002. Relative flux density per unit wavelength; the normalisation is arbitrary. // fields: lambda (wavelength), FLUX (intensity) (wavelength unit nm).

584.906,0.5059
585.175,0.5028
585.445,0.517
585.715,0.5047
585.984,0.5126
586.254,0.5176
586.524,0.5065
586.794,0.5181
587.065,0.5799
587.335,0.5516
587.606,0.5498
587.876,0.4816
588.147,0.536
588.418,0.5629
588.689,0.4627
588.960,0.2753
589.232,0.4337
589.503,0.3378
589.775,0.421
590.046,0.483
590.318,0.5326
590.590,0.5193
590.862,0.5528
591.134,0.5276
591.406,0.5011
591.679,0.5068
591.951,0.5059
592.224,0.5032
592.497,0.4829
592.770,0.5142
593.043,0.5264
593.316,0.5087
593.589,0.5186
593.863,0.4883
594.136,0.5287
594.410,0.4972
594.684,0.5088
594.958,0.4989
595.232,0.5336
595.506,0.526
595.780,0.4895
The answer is 1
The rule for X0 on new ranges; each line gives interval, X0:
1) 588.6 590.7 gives 2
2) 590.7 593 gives 1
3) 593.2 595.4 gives 3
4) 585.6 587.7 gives 2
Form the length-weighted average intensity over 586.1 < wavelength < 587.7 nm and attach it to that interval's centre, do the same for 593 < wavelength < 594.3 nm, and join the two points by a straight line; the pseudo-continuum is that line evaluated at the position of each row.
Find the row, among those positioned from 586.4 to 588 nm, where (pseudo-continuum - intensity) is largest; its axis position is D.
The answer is 587.876 nm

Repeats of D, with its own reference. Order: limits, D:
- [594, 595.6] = 594.410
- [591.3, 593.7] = 592.497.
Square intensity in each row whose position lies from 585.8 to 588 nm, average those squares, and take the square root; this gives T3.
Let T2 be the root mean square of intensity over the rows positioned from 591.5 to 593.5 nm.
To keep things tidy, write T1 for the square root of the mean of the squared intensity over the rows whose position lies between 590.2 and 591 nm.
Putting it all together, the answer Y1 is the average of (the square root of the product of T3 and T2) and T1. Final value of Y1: 0.526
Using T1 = 0.535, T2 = 0.507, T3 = 0.5280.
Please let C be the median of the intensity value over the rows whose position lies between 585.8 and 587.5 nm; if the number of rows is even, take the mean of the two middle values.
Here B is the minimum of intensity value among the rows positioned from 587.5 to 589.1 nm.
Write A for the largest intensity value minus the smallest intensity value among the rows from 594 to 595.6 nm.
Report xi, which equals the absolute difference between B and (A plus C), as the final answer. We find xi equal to 0.279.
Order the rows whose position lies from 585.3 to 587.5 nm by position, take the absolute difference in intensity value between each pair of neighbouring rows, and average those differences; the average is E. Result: 0.020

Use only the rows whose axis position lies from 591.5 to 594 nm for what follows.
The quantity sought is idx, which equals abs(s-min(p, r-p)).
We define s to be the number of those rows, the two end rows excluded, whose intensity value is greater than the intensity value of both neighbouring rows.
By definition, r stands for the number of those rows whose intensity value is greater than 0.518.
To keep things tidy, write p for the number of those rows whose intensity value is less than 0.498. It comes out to 2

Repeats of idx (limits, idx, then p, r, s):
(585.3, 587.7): 2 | 0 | 4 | 2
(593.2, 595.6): 2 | 2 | 4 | 4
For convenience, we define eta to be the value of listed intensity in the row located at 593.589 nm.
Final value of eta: 0.5186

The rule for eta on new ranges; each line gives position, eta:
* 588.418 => 0.5629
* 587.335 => 0.5516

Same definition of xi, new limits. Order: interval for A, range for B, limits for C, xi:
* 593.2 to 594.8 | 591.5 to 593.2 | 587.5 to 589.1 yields 0.066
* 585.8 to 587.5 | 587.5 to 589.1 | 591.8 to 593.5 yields 0.305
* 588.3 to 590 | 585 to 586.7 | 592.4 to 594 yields 0.296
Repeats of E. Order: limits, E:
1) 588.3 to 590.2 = 0.115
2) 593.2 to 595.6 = 0.022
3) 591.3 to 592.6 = 0.007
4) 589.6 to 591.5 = 0.035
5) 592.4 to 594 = 0.020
